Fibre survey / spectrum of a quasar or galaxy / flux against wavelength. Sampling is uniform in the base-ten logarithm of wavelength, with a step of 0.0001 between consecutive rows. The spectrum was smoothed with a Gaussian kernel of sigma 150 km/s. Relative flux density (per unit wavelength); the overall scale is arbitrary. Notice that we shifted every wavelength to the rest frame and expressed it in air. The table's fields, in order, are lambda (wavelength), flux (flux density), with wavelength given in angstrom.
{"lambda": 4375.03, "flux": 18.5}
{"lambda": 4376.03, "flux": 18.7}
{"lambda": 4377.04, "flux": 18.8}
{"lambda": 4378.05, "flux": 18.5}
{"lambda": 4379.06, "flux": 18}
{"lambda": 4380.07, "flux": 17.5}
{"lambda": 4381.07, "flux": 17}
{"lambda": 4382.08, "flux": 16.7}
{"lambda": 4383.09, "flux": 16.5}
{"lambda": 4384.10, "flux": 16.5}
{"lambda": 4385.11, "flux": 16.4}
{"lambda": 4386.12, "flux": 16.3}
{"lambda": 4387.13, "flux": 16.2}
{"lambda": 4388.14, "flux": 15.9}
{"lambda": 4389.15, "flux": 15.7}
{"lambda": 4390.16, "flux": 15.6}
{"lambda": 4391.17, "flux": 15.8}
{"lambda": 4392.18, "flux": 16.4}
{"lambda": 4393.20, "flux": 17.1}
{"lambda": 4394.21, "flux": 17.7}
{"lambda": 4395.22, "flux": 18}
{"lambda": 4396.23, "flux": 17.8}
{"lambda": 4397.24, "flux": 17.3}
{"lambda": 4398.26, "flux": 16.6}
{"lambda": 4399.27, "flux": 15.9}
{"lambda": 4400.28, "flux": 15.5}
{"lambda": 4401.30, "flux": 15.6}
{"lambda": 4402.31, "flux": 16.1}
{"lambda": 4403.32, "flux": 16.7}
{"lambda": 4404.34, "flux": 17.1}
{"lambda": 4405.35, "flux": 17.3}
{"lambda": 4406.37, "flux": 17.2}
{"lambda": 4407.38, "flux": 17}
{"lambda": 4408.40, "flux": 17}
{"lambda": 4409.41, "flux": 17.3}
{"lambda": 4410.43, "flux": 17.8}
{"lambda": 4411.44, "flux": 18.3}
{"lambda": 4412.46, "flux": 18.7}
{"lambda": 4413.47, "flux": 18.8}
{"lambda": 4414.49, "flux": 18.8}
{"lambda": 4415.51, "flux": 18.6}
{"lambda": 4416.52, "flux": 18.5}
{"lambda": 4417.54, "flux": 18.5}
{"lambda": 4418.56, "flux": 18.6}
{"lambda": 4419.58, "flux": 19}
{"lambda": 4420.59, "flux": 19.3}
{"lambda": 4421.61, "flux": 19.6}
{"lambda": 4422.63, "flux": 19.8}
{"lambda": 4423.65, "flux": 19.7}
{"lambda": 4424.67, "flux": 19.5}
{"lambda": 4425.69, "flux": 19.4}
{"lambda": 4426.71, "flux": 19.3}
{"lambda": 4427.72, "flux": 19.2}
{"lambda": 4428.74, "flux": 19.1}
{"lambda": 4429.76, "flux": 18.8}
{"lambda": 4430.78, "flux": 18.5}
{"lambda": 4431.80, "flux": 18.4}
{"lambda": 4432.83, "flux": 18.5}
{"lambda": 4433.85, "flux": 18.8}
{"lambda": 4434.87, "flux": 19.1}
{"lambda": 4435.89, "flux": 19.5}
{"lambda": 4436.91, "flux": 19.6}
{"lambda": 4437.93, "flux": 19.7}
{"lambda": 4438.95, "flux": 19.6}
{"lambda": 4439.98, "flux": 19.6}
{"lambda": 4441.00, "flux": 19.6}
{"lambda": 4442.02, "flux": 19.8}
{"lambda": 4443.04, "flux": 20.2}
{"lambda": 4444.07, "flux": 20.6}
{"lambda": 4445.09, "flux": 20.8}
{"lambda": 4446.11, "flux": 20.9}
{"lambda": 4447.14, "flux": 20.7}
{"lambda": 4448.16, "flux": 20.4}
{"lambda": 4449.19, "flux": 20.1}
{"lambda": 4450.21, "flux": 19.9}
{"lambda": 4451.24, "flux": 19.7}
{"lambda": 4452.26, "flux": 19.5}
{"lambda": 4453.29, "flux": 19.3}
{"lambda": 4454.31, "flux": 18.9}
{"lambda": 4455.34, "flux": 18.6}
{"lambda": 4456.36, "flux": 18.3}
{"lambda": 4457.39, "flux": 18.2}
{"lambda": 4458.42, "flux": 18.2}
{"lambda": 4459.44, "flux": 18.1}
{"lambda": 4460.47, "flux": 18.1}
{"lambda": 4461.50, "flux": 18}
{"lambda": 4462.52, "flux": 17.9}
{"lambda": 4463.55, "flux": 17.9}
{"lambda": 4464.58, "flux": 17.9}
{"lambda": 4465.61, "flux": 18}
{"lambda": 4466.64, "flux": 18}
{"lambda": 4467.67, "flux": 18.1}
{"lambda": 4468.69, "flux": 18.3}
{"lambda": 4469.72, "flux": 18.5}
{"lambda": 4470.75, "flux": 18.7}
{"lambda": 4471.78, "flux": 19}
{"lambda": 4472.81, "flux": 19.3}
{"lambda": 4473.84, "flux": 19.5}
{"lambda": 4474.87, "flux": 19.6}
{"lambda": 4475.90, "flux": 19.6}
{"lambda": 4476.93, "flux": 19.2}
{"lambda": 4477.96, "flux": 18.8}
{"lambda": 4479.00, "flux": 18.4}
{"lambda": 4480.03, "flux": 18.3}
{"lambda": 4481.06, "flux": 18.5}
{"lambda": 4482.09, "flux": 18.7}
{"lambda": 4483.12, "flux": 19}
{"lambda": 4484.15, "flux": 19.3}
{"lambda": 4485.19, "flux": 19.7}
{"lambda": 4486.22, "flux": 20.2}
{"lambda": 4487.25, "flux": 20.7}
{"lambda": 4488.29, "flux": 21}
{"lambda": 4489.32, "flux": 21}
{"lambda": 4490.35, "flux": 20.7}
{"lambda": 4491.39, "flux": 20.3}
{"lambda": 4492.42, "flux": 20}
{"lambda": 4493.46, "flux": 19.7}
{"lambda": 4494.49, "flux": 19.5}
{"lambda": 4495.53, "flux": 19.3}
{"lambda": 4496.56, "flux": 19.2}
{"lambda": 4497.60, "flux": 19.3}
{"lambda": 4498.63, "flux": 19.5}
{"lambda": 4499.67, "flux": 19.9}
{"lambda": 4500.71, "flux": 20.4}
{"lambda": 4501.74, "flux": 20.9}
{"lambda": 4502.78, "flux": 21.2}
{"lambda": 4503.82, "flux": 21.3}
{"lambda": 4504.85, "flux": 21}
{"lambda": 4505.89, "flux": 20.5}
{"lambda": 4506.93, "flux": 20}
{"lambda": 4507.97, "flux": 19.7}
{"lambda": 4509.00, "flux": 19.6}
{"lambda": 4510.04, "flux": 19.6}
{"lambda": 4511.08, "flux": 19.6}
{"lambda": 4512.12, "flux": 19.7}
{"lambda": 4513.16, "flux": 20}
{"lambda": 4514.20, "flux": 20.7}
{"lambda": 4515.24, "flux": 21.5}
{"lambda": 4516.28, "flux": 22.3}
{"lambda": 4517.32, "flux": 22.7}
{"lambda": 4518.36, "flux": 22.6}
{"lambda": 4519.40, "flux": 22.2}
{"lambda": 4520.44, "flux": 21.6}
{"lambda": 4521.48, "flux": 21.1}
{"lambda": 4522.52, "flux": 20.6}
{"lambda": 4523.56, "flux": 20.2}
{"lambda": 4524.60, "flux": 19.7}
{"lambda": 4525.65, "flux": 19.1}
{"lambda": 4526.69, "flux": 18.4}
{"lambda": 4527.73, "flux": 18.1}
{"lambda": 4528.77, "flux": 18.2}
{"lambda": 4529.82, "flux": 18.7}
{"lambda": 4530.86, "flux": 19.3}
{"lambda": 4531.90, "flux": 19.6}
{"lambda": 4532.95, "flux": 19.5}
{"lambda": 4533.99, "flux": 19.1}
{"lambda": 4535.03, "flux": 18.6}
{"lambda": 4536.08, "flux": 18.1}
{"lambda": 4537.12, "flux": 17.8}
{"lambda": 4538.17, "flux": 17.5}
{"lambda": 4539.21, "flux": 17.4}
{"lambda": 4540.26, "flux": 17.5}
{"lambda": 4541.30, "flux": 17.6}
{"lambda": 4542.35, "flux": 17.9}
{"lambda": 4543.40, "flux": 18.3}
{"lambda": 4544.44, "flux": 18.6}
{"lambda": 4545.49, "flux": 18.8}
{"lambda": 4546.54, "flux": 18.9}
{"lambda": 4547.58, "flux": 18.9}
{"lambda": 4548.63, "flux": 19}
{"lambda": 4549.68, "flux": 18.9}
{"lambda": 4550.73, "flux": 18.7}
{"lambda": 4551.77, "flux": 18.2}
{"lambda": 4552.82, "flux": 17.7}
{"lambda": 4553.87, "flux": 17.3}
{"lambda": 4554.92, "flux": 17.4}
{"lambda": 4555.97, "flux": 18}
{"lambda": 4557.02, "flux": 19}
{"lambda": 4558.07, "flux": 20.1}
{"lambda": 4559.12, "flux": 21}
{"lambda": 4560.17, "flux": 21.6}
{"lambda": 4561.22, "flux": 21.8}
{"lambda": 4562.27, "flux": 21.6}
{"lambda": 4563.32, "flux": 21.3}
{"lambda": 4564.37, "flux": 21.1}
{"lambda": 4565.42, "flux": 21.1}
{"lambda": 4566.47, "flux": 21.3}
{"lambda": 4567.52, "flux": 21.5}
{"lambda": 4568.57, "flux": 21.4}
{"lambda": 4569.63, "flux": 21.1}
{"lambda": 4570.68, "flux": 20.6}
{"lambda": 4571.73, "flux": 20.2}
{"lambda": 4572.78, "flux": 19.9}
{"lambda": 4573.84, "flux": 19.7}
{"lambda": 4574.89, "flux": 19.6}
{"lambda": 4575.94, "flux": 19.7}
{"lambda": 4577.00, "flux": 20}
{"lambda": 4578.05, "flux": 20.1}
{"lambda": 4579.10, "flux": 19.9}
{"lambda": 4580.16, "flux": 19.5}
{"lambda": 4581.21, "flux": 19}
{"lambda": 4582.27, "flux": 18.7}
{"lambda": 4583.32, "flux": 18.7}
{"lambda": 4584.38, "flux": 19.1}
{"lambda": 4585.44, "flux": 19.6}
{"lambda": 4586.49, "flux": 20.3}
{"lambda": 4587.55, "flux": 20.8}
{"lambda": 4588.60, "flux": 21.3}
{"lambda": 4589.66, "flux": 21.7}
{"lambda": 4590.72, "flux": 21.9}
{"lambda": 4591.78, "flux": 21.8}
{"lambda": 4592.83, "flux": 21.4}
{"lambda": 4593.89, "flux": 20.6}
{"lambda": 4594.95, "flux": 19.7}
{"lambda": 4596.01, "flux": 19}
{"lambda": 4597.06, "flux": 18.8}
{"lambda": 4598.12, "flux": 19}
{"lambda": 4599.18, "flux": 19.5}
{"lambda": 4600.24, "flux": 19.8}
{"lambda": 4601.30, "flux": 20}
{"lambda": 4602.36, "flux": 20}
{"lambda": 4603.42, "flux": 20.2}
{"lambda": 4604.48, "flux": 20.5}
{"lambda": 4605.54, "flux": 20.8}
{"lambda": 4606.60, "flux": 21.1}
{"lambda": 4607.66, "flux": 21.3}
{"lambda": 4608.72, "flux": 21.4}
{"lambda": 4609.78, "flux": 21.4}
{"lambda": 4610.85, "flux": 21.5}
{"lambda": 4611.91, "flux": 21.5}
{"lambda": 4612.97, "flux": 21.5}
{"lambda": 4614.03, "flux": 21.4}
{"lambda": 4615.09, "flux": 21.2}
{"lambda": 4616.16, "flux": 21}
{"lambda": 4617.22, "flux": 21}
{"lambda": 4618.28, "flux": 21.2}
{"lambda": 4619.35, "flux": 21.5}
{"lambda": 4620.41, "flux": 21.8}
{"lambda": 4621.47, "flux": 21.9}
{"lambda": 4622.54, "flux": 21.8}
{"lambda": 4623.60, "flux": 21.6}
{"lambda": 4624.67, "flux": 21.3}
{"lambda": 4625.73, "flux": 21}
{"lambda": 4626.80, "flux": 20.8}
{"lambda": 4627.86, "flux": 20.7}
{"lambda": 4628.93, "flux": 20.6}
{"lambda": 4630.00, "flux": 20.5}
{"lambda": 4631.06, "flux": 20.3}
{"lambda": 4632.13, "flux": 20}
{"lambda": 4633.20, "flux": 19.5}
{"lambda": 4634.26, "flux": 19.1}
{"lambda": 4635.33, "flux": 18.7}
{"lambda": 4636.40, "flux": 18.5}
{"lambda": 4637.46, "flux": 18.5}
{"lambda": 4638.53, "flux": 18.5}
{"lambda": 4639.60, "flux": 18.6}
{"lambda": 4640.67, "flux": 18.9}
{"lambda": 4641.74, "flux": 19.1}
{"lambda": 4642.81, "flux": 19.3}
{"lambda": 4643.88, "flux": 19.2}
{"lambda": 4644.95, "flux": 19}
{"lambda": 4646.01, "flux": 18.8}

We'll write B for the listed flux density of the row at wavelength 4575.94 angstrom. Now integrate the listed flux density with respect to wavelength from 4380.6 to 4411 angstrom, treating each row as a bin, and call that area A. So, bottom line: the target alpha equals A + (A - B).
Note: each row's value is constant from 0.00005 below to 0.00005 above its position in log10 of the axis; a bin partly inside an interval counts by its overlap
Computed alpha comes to 994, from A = 507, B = 19.7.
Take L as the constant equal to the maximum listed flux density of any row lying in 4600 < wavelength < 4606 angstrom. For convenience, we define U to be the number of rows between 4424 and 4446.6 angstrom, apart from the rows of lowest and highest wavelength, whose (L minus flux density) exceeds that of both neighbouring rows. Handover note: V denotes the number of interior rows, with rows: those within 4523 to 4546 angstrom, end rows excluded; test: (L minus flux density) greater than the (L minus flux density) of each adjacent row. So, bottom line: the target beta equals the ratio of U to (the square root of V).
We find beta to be 0.7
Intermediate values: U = 1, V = 2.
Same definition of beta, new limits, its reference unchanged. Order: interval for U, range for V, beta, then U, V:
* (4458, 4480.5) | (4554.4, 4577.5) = 0.0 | 0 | 1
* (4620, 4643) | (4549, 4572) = 0.0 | 0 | 1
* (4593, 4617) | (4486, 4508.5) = 1.0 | 1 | 1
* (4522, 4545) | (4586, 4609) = 2.0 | 2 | 1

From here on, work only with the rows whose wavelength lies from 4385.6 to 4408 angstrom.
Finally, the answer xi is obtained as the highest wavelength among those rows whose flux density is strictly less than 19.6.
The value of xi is 4407.38 angstrom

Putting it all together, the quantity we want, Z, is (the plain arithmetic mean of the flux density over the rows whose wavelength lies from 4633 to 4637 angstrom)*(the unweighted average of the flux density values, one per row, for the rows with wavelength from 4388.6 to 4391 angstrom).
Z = 297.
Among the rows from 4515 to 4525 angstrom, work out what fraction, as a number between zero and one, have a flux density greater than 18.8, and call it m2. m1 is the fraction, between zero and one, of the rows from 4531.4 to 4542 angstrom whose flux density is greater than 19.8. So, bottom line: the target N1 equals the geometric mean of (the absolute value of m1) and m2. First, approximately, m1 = 0.0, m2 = 1.0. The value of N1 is 0.0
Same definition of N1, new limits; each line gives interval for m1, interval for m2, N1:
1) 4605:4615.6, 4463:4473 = 0.4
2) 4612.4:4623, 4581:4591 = 0.9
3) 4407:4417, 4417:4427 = 0.0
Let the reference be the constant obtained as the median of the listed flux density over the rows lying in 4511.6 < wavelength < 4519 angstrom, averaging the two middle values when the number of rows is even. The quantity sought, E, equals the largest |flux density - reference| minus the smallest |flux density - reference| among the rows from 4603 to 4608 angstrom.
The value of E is 1.1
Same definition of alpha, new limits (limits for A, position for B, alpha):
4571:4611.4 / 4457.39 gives 1614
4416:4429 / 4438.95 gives 480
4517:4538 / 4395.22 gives 809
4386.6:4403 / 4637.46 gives 521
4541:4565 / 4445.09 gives 902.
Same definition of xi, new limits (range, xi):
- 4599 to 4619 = 4599.18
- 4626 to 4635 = 4634.26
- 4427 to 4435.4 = 4434.87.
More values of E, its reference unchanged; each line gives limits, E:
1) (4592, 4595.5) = 1.7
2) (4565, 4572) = 1.3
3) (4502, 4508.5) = 1.6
